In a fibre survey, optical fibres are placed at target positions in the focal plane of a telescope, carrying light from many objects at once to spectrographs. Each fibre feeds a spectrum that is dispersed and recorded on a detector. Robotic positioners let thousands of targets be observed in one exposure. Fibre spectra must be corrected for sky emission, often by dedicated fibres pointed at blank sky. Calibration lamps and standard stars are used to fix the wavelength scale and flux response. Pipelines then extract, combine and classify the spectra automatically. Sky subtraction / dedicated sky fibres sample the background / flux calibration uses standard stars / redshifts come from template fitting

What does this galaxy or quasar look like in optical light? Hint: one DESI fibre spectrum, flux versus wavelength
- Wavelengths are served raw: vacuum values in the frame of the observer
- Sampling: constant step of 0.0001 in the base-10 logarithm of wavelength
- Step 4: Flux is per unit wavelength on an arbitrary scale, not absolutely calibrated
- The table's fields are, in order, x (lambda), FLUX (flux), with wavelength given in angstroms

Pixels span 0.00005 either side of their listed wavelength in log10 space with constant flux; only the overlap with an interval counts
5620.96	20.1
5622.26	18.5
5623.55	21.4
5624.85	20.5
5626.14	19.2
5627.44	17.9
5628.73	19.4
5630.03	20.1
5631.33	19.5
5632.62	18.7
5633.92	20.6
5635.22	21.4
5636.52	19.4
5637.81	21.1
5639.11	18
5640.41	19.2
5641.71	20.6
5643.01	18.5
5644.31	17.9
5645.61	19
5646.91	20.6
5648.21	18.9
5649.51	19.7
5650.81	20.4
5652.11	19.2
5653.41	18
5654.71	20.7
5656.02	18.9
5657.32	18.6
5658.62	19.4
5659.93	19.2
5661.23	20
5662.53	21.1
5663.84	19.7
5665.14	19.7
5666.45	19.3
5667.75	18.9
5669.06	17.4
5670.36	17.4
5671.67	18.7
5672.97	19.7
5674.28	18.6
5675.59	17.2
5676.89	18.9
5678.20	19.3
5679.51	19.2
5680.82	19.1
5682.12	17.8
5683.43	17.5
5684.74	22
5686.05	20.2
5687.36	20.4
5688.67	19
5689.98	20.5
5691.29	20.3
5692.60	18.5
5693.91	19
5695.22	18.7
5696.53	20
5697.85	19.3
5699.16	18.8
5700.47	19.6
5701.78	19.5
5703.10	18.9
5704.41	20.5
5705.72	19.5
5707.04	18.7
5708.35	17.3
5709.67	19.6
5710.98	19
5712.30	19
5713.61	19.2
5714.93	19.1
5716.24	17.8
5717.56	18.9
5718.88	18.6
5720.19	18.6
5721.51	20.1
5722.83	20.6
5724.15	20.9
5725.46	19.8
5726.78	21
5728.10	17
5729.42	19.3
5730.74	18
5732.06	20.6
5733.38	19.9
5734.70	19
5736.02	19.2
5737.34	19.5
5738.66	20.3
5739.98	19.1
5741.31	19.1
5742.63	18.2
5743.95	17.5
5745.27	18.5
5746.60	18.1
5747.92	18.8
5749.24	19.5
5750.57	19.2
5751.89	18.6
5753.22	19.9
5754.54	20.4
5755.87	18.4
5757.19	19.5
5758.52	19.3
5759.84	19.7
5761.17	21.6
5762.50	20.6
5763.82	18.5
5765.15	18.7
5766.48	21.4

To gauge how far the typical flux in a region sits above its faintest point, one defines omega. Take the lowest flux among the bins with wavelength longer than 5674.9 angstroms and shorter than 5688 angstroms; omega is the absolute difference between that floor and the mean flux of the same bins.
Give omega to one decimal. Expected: 2.0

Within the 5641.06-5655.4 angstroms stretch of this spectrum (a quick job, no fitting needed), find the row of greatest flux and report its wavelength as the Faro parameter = 5654.71 angstroms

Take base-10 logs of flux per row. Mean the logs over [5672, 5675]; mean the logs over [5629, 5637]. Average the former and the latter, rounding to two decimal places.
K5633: 1.29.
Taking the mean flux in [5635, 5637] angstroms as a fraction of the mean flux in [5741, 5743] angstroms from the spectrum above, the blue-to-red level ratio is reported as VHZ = 1.09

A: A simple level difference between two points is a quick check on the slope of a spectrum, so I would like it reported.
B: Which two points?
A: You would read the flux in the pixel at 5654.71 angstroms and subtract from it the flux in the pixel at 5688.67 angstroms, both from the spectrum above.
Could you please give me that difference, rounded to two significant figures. 1.7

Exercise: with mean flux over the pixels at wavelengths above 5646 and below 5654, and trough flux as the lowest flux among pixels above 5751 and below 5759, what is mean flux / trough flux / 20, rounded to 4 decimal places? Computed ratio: 0.0529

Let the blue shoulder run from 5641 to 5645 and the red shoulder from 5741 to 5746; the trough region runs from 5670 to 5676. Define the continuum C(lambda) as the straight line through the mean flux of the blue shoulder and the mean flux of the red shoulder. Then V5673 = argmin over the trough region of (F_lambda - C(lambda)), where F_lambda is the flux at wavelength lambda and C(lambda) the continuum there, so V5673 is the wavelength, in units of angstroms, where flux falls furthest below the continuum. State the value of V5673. 5675.59 angstroms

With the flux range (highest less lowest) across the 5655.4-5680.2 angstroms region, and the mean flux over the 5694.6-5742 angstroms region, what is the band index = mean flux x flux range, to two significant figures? 75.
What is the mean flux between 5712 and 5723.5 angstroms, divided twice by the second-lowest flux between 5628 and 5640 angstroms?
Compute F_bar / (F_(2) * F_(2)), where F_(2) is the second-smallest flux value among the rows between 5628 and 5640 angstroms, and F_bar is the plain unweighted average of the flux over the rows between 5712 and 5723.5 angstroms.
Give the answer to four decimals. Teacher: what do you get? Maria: 0.0546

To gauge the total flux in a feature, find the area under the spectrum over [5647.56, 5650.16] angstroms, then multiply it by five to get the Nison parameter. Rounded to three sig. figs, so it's 251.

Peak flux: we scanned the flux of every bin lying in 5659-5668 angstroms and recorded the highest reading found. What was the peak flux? 21.1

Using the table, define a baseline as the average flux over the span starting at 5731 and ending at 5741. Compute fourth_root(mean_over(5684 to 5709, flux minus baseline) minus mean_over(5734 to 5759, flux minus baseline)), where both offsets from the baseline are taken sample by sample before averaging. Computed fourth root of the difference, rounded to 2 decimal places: 0.82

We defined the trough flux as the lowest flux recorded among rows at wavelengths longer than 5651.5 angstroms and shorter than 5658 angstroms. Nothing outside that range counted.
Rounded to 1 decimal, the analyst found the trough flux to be 18.0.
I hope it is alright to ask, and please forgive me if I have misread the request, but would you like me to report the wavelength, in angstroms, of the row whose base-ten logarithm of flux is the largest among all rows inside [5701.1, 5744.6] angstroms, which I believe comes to 5726.78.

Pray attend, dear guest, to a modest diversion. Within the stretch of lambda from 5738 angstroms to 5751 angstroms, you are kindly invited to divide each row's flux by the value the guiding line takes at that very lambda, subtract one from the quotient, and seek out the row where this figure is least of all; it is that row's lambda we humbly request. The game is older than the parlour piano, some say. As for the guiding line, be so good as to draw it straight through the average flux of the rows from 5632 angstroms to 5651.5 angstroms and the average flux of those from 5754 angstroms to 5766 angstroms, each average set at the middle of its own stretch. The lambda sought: 5743.95 angstroms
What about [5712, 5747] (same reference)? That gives 5728.10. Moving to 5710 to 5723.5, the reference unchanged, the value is 5716.24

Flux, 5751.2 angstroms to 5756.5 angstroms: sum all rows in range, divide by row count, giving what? 19.3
